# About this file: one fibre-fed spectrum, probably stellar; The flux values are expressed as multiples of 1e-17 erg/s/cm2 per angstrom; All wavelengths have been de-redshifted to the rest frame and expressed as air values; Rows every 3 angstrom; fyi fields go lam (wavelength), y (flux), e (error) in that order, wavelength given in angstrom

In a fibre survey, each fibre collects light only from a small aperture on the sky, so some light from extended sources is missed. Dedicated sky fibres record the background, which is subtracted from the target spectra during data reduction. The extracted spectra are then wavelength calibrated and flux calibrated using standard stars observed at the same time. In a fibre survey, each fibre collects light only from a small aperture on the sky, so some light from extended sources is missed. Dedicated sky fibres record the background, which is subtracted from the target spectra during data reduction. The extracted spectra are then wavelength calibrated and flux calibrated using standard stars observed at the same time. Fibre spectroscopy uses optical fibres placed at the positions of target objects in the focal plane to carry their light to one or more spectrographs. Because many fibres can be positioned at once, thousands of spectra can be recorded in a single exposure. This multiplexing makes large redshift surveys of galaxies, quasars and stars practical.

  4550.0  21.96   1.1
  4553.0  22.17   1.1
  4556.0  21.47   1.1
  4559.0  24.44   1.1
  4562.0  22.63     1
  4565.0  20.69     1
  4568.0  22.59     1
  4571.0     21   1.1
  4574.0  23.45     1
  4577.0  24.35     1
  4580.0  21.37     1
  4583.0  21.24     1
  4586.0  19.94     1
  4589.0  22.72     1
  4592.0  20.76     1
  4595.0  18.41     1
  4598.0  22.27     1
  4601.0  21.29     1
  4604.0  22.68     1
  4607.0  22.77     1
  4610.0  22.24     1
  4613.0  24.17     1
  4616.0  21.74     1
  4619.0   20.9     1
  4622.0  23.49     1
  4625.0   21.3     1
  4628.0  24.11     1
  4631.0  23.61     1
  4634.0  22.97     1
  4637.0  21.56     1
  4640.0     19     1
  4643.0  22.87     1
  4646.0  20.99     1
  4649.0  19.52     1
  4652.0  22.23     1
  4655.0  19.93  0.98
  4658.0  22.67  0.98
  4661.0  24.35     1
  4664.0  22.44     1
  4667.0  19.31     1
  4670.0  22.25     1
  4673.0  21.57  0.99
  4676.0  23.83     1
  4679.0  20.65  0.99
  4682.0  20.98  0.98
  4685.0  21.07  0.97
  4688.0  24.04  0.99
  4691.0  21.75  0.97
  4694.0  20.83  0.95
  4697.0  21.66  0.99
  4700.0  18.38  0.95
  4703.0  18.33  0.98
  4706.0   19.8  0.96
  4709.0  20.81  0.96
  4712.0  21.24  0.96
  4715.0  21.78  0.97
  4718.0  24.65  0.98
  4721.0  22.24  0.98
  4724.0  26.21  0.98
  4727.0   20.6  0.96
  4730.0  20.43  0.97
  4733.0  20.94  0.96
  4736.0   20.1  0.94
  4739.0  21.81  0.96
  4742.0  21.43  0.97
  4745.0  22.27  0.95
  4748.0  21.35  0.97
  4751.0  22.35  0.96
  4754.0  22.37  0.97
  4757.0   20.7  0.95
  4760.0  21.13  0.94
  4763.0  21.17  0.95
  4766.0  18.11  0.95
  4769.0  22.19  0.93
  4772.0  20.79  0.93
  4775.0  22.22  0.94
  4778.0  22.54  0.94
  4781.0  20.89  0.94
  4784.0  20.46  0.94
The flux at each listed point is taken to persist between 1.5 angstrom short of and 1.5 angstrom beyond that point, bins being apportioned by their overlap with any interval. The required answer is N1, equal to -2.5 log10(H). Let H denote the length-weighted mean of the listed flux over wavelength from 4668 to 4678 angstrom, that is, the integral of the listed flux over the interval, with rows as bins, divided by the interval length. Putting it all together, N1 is -3.37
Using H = 22.3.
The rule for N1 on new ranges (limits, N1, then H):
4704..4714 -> -3.28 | 20.6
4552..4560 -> -3.39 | 22.6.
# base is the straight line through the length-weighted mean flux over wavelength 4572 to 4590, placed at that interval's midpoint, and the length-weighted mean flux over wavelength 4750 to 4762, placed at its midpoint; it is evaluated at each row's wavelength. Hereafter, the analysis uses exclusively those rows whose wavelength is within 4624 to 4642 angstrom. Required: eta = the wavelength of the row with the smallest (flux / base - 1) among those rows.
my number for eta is 4640.0 angstrom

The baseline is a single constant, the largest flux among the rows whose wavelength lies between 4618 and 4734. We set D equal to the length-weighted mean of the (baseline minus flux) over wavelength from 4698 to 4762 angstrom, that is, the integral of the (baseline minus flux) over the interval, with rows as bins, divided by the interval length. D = 4.8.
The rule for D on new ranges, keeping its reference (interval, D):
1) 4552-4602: 4.4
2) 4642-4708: 4.9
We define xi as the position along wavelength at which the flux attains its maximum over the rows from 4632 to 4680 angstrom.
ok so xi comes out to 4661.0 angstrom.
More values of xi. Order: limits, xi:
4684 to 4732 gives 4724.0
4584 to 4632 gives 4613.0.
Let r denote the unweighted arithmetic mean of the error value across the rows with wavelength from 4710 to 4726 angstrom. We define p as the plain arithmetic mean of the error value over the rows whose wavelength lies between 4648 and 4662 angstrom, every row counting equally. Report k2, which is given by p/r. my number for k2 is 1.02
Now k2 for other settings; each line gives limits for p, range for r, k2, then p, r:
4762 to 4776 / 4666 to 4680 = 0.94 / 0.94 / 1.00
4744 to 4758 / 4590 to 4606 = 0.96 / 0.96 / 1.00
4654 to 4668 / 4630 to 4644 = 0.99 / 0.99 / 1.00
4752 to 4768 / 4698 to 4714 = 0.99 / 0.95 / 0.96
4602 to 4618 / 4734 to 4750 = 1.04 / 1.00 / 0.96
